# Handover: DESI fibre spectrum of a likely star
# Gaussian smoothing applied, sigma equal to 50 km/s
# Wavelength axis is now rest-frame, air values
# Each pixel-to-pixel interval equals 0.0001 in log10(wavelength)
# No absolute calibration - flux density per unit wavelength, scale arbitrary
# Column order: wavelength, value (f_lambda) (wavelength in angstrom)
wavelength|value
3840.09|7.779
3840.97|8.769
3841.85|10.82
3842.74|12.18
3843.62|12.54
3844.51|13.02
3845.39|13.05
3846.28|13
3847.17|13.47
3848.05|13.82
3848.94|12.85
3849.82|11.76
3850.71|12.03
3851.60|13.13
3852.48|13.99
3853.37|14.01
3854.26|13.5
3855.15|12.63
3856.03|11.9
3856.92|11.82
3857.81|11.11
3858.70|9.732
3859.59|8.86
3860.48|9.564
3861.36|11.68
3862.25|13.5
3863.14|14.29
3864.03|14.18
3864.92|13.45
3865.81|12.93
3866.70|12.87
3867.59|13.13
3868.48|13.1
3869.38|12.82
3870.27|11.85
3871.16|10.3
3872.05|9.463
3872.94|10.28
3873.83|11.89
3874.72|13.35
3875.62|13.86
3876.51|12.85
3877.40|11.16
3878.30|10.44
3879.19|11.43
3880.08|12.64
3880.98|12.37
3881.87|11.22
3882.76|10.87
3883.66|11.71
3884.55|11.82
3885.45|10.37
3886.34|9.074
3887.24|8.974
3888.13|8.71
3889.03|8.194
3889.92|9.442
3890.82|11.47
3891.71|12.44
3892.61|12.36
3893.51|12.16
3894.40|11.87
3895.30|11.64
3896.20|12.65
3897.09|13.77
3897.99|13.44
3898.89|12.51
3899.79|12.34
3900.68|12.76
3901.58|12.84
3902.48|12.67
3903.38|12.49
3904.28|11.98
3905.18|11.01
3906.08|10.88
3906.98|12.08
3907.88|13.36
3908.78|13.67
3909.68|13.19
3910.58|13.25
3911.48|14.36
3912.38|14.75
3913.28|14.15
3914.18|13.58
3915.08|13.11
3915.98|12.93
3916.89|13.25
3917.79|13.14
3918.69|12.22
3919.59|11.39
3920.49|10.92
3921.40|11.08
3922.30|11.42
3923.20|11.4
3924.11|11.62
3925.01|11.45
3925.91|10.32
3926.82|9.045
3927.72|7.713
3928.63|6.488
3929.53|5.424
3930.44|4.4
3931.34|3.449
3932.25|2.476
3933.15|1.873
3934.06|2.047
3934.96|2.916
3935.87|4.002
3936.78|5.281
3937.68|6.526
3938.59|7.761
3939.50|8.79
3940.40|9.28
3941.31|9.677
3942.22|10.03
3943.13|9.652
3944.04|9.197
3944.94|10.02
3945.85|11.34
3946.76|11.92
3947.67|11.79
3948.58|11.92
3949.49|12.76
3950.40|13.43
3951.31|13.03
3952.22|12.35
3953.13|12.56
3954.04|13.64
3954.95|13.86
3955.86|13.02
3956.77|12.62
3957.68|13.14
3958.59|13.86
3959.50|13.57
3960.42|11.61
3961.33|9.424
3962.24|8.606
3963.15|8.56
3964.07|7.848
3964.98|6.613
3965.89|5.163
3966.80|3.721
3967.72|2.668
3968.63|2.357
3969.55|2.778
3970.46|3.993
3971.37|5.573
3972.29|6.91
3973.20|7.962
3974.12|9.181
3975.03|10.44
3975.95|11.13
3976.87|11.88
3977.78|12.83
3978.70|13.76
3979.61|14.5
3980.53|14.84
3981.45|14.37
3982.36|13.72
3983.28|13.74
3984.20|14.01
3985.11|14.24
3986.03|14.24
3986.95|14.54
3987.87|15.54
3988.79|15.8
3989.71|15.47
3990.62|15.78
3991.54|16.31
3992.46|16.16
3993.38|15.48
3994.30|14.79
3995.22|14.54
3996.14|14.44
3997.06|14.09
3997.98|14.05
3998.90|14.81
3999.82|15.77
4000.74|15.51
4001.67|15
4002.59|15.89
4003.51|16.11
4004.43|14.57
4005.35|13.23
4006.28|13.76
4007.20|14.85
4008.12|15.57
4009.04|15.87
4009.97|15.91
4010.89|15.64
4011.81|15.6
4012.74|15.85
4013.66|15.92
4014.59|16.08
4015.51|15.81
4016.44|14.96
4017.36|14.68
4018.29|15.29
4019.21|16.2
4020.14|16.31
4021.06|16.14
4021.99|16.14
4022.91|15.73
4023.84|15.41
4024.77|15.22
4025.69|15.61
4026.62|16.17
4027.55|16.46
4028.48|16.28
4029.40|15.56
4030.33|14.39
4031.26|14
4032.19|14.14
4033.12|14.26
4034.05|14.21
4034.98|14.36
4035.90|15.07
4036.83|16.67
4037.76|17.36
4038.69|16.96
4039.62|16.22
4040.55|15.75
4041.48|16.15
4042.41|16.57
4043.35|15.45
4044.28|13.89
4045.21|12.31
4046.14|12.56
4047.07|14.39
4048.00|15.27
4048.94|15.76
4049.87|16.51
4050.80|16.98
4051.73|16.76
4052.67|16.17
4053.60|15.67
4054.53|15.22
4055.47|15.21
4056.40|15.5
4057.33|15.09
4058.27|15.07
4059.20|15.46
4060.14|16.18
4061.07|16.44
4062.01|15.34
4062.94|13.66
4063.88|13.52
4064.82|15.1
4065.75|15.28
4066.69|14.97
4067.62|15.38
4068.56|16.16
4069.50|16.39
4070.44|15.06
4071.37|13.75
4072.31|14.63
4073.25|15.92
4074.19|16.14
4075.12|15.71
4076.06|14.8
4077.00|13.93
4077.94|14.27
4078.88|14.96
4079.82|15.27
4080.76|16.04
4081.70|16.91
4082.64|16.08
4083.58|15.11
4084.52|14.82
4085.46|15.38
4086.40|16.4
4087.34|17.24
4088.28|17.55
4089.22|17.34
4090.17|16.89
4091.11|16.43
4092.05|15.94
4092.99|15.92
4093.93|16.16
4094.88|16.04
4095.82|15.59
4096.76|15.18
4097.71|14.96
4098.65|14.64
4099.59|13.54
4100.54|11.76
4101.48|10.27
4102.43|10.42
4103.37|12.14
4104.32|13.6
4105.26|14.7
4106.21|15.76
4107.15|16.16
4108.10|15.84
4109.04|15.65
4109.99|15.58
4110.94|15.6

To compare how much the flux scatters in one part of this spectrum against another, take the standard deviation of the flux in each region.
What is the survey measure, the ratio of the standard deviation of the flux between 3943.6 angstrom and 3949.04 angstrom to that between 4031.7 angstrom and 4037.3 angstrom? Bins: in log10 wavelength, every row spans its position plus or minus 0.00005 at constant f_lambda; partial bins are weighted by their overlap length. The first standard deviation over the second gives 1.2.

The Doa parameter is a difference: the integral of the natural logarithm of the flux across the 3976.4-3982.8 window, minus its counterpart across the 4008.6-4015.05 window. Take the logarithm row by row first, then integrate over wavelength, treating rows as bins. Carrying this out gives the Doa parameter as -1.1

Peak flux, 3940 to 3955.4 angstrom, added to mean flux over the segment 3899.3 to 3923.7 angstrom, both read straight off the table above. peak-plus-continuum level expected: 26.5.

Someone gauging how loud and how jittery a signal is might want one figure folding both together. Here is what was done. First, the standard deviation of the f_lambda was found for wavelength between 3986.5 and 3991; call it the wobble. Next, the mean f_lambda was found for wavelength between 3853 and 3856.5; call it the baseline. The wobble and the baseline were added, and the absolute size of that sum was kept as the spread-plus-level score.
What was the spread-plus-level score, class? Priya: 13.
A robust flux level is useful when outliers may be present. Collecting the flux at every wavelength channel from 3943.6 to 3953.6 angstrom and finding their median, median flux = 11.9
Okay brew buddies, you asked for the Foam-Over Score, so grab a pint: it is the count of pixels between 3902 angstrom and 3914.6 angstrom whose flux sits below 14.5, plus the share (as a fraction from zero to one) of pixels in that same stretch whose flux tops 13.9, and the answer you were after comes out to 13.2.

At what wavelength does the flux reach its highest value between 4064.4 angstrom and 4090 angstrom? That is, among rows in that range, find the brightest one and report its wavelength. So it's 4088.28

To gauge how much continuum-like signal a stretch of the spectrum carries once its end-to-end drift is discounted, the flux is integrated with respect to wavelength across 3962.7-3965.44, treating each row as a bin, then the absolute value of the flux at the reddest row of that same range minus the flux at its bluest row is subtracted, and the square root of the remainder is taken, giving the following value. 4.4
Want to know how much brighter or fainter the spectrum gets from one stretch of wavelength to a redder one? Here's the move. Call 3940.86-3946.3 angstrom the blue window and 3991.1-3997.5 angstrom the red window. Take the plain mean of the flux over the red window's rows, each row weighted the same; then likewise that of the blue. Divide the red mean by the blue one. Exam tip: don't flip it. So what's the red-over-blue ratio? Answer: 1.5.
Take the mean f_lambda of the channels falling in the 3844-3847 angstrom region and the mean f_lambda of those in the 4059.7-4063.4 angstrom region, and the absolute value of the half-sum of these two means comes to 14.2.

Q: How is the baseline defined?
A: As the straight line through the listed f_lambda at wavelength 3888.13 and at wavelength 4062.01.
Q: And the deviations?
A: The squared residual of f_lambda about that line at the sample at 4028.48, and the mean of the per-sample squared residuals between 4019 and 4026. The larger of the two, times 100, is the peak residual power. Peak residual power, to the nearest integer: 492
